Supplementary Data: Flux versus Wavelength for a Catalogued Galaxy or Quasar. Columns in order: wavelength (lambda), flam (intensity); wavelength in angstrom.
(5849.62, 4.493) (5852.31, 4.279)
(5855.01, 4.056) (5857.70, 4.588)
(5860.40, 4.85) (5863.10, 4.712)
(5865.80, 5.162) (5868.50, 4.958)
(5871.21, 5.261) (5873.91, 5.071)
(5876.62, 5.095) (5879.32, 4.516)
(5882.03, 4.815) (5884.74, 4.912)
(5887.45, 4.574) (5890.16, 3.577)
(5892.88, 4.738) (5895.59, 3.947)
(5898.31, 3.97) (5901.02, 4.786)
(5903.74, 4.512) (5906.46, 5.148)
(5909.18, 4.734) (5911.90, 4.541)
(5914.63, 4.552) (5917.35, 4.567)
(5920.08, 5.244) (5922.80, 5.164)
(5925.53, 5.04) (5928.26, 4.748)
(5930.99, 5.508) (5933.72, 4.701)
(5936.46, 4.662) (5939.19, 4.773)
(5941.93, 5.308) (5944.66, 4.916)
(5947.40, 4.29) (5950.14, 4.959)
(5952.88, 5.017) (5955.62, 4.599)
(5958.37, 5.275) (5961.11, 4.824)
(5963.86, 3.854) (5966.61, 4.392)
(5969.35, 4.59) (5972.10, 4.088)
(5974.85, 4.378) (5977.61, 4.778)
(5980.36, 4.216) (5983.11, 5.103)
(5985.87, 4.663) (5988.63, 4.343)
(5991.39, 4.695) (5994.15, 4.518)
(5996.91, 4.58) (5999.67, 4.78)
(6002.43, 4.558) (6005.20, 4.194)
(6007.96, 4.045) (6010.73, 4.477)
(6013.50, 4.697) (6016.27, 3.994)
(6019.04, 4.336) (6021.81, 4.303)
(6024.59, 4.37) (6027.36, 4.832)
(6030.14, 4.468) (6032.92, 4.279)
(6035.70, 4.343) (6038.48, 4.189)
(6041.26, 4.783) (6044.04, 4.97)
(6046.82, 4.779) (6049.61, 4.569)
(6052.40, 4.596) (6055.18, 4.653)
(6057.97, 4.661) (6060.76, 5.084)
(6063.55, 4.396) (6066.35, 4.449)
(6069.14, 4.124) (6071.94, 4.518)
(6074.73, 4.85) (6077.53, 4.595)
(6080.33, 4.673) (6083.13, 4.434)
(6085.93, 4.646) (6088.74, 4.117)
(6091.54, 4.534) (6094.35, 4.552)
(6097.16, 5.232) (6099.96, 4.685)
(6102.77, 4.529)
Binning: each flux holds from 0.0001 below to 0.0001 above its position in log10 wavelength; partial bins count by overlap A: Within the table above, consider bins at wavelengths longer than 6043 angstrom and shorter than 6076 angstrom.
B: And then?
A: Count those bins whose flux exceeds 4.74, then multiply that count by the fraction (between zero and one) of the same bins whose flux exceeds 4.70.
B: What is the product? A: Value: 1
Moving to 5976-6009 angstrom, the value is 1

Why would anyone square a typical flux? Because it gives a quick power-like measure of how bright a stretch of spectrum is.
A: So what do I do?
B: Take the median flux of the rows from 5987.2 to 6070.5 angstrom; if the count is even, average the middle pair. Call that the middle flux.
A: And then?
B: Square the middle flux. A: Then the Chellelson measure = 20.2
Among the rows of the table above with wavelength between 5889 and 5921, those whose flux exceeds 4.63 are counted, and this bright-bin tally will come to 5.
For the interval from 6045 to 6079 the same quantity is 5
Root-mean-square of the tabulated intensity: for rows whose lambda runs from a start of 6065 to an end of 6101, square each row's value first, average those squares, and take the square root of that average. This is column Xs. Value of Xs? 4.58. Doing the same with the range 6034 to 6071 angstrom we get 4.59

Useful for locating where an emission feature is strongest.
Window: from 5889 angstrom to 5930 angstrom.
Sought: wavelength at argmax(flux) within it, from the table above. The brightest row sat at 5920.08 angstrom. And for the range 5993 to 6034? 6027.36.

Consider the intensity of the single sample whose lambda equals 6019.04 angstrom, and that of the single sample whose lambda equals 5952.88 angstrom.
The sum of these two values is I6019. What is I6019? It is 9.4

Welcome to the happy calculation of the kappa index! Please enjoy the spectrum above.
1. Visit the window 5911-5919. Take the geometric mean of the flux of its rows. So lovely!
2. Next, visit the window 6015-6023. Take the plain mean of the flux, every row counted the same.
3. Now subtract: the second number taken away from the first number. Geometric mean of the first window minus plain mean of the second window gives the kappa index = 0.3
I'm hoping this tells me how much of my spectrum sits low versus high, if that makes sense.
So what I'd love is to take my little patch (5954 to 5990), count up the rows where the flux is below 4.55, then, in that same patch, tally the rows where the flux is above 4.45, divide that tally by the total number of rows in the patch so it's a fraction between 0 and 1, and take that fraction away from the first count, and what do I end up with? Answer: 5.5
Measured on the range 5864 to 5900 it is 3.2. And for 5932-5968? 2.2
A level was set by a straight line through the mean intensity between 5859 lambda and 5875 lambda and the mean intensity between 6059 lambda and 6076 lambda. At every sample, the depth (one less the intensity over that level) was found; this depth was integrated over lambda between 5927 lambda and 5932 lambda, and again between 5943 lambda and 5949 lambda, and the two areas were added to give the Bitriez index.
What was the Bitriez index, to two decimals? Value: -0.03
